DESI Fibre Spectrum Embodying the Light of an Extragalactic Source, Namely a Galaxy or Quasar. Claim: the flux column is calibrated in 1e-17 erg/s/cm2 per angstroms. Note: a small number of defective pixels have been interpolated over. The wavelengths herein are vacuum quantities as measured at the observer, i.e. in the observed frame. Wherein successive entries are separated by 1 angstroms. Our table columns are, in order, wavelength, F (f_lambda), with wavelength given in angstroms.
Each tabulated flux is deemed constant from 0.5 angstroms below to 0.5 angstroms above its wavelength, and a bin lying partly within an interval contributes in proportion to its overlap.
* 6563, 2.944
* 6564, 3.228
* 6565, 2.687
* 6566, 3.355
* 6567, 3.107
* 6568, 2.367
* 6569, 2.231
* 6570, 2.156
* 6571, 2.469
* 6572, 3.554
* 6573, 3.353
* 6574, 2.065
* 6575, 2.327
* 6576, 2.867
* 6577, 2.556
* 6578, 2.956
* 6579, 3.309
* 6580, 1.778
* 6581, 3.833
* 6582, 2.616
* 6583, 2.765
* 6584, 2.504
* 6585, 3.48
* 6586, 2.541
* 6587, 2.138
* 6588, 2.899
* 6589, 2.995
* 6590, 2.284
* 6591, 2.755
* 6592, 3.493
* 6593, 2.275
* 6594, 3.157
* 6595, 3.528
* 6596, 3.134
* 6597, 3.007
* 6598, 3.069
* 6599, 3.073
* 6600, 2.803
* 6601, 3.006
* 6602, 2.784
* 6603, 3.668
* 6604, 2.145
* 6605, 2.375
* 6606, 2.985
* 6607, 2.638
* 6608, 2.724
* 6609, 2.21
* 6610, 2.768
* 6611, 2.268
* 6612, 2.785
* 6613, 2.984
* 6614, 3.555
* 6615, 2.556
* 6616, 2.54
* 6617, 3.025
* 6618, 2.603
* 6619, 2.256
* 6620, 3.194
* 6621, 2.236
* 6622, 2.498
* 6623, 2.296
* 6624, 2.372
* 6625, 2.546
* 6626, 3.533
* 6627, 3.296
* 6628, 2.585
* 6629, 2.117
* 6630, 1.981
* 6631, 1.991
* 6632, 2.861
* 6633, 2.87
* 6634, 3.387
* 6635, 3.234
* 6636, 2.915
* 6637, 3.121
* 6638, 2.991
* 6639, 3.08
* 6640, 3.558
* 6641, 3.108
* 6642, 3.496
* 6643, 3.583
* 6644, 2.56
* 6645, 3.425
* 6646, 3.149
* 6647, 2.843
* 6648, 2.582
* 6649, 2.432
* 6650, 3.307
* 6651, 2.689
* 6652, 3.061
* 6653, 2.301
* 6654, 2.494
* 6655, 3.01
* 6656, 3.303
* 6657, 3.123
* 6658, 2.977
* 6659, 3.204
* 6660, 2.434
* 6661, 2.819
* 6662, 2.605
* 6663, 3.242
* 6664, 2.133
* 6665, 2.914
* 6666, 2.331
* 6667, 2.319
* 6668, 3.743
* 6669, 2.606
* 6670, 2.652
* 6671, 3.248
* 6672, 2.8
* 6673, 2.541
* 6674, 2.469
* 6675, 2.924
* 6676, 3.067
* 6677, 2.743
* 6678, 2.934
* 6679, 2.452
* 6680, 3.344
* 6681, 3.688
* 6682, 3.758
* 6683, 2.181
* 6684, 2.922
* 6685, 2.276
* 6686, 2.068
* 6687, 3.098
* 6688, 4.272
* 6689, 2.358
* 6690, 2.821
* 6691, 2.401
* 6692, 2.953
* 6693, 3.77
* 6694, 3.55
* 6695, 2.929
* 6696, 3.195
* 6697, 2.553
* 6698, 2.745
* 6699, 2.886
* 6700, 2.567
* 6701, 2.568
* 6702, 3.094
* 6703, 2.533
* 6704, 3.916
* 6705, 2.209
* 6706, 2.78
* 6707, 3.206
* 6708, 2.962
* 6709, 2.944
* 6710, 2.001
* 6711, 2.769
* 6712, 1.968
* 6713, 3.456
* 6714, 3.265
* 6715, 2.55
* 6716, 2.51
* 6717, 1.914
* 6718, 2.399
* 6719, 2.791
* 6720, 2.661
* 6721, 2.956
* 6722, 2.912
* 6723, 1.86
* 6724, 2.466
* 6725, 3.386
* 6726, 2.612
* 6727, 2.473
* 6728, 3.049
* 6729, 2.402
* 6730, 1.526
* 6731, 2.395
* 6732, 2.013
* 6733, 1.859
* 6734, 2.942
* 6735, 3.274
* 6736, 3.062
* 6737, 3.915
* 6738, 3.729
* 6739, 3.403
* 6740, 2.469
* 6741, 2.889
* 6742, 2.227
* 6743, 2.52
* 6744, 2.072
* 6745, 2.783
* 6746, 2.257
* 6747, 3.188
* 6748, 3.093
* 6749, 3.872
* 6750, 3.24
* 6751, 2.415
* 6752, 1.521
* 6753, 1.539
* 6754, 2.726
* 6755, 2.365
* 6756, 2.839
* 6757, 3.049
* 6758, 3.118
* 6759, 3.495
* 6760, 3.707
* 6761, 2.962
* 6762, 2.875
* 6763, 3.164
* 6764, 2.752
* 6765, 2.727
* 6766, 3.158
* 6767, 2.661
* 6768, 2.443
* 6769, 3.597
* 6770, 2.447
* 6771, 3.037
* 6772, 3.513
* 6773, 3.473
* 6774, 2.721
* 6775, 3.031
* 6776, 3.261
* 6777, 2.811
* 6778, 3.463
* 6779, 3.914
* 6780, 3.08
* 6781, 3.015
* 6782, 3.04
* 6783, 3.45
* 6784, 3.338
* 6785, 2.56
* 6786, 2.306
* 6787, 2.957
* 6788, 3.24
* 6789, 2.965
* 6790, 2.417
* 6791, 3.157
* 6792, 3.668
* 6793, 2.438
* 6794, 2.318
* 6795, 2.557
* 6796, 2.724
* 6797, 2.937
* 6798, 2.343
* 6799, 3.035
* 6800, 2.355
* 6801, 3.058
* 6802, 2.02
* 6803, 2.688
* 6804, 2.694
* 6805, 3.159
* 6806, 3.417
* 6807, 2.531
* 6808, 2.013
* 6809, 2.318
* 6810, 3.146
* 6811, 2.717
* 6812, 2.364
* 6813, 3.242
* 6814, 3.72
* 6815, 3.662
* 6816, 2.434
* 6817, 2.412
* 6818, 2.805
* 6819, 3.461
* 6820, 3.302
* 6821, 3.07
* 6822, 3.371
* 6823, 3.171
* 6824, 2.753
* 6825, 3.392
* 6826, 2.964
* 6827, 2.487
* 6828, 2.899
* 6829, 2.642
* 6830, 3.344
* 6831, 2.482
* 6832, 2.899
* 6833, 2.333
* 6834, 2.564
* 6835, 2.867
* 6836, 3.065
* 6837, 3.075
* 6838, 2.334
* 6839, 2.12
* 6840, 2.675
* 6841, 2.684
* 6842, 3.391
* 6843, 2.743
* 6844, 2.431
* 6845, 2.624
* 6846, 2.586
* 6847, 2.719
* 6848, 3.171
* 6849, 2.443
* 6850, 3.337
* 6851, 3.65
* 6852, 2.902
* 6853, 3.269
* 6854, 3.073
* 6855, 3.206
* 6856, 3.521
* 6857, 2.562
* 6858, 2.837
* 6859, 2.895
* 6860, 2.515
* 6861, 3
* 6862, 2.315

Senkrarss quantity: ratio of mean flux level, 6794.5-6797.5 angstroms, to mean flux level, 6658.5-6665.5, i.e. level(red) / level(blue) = 0.99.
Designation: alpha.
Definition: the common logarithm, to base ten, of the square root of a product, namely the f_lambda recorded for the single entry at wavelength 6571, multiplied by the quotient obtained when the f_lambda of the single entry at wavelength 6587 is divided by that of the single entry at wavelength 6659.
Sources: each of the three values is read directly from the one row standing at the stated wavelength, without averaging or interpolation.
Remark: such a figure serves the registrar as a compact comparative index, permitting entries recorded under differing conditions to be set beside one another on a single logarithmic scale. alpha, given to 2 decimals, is 0.11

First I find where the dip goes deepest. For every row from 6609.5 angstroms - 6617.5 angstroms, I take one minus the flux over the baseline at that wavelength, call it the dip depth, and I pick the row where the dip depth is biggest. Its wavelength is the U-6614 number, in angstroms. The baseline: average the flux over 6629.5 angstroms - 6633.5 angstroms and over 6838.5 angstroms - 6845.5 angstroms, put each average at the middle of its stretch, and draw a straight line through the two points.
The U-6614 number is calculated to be 6611 angstroms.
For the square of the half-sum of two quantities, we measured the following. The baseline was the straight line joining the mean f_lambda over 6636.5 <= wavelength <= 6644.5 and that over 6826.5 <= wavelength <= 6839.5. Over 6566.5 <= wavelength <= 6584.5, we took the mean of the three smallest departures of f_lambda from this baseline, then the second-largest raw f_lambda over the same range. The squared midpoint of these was 1.2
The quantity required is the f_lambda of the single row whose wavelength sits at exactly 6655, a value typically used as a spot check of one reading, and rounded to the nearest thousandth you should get 3.010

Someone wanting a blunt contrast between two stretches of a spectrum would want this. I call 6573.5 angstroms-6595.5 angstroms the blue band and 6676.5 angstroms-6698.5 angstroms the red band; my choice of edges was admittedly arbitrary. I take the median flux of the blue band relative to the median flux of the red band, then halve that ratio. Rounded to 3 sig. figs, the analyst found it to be 0.472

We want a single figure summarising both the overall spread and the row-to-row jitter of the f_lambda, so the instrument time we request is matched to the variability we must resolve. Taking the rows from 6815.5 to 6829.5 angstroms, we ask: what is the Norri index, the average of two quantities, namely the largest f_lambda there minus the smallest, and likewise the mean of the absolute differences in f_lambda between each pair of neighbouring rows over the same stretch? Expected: 0.70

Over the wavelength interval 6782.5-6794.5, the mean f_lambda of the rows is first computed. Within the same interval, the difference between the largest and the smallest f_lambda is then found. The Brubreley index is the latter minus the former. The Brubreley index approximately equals -1.5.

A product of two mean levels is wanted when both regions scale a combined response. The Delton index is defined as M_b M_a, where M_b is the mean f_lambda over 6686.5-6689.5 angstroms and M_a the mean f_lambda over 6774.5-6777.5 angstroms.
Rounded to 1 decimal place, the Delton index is 9.8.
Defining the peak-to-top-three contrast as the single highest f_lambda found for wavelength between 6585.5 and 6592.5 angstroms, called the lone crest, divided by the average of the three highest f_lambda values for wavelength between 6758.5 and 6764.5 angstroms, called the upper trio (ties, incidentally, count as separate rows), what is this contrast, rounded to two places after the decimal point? 1.01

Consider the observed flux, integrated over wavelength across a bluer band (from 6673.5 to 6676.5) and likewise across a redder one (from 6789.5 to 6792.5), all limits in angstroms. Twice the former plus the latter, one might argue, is 26.2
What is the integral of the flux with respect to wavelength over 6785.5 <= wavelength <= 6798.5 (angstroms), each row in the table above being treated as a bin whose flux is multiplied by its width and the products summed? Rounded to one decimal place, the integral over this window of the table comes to 36.0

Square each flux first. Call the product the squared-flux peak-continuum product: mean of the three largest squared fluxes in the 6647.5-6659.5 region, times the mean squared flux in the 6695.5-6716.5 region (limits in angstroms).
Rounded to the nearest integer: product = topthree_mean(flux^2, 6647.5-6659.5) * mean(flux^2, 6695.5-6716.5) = 86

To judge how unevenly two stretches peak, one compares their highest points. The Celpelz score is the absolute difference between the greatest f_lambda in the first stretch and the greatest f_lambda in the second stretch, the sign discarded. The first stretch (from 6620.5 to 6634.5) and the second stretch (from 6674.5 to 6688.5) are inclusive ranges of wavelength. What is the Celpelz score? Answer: 0.74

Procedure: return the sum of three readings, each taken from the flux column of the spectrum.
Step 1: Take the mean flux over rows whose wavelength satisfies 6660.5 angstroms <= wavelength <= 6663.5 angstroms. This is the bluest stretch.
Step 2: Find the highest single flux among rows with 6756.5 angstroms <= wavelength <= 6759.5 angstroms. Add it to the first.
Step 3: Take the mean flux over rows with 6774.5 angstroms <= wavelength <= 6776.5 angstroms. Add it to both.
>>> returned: 9.5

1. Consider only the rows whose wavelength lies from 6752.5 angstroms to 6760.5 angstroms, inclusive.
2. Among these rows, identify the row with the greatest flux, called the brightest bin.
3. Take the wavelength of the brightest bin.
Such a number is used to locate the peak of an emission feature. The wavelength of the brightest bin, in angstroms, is 6760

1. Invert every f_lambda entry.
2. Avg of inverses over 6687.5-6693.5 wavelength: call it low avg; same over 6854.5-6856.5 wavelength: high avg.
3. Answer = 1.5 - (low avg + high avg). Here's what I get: 0.86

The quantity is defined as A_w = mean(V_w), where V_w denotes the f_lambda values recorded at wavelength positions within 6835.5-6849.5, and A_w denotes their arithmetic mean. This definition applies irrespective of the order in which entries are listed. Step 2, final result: 2.72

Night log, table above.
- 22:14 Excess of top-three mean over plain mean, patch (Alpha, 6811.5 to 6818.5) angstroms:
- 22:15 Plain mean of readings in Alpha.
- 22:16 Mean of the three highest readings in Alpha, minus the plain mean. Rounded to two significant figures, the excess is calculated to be 0.59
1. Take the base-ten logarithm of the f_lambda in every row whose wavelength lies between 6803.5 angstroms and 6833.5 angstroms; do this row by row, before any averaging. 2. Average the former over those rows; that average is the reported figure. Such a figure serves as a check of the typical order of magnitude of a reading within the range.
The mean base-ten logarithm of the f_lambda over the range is 0.458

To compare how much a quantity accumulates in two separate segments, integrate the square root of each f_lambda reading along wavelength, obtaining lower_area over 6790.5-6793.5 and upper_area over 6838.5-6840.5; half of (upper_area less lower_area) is -1.1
